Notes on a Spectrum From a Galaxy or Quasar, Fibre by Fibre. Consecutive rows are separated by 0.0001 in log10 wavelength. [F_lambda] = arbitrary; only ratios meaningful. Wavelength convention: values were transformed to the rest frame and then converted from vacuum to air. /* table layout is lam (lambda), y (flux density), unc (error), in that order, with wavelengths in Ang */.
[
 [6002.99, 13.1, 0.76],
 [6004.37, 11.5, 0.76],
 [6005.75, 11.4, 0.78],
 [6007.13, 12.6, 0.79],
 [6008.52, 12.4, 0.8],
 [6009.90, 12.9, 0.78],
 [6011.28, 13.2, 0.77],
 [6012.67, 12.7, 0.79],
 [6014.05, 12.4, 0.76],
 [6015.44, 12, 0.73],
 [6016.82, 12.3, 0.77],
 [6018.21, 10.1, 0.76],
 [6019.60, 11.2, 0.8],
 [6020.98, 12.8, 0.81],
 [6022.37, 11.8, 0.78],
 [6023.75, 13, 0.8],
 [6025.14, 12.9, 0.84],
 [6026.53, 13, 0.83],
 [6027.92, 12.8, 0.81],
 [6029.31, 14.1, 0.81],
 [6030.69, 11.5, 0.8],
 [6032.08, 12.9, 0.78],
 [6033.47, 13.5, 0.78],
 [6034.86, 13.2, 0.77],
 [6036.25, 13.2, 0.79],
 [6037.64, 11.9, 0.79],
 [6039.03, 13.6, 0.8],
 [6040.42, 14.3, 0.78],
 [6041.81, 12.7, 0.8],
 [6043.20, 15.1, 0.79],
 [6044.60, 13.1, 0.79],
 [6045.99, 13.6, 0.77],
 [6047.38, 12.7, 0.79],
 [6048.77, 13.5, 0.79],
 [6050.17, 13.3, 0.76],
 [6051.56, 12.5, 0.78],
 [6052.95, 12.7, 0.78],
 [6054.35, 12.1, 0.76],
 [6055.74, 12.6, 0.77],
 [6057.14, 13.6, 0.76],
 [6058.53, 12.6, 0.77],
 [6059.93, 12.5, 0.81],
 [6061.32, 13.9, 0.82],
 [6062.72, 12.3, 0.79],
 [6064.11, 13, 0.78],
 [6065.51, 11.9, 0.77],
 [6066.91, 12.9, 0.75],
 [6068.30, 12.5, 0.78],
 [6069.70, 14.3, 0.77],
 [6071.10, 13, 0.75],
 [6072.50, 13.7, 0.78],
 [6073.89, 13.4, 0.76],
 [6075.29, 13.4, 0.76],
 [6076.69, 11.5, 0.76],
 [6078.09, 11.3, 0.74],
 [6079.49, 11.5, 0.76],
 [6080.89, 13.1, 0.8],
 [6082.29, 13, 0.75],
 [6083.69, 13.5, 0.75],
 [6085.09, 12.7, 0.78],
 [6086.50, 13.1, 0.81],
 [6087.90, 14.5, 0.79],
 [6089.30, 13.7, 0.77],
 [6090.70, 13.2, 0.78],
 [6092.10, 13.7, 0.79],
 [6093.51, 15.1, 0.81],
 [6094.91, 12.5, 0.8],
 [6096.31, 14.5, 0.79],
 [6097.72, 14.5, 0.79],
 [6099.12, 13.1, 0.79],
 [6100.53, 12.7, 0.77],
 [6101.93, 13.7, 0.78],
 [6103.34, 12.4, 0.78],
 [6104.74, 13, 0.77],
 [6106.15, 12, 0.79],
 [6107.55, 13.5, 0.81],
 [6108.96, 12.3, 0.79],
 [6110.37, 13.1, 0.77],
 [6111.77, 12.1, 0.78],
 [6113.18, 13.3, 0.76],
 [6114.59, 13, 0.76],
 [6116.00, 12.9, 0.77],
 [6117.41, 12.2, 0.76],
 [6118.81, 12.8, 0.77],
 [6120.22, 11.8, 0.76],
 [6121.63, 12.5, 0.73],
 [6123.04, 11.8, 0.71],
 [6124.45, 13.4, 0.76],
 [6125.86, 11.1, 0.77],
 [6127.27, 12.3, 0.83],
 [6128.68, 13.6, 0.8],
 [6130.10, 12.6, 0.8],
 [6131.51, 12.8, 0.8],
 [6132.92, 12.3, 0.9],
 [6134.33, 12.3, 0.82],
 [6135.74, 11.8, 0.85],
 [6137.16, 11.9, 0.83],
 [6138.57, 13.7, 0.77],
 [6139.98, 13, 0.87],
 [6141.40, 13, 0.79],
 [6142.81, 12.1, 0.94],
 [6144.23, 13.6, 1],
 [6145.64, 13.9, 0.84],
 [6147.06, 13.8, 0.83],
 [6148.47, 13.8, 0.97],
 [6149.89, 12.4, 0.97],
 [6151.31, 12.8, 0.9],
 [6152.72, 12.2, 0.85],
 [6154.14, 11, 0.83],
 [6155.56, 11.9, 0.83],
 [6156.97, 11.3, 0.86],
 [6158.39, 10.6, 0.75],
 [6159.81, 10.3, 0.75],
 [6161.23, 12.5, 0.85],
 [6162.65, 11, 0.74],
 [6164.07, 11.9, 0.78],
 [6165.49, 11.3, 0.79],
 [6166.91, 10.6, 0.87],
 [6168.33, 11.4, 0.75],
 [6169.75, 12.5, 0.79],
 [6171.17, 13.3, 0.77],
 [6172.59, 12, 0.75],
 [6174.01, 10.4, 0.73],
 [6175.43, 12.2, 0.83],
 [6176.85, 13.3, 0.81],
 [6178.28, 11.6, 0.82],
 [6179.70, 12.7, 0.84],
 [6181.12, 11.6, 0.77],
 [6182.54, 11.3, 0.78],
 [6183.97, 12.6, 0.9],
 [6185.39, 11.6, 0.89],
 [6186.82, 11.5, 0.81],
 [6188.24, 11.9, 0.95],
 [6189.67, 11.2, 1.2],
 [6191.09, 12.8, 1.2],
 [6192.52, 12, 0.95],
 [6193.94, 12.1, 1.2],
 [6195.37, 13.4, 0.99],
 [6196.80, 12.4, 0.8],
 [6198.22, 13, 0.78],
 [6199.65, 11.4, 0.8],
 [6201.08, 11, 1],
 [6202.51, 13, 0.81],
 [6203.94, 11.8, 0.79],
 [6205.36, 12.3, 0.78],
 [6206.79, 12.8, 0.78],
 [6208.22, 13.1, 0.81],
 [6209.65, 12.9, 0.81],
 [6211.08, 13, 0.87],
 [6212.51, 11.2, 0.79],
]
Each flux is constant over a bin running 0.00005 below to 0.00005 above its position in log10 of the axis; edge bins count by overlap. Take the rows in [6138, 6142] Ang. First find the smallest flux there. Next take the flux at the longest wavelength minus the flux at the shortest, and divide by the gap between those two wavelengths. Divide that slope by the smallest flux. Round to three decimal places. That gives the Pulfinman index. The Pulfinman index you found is -0.019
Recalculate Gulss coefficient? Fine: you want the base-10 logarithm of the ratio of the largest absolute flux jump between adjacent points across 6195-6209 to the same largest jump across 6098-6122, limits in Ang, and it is 0.12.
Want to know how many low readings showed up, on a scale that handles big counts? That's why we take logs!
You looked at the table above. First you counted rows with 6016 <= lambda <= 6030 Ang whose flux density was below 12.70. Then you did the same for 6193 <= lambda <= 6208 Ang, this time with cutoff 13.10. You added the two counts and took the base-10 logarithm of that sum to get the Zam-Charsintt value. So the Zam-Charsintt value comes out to 1.11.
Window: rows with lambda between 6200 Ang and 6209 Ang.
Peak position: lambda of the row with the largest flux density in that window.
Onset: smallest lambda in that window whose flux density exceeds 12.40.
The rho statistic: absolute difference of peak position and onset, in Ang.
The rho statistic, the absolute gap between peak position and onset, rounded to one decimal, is 5.7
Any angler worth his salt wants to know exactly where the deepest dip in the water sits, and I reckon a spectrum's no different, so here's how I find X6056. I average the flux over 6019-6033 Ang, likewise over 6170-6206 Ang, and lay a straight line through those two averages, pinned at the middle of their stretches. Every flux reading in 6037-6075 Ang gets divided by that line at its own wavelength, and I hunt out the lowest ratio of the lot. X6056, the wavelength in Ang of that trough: 6037.64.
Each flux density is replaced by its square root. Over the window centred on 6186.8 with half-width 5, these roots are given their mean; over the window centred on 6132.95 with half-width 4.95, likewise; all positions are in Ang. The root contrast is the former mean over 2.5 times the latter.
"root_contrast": 0.390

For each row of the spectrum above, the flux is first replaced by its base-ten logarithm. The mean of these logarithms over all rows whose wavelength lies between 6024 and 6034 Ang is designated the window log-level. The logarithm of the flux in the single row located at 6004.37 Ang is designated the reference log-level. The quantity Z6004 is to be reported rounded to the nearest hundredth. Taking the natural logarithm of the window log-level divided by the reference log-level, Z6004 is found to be 0.05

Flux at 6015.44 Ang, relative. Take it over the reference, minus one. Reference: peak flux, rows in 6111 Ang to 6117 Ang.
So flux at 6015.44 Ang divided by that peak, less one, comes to -0.10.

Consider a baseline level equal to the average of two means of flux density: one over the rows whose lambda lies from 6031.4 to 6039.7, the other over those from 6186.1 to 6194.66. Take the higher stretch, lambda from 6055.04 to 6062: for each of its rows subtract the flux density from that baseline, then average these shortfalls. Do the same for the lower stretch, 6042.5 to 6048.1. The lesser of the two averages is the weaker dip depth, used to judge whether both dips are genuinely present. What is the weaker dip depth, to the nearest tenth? -1.1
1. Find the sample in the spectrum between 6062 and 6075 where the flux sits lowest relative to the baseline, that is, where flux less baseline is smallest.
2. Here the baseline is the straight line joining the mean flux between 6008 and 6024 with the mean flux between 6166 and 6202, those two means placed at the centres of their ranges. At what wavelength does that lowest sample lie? 6065.51 Ang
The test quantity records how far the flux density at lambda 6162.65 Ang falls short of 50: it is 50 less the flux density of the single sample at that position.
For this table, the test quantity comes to 39.0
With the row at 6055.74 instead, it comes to 37.4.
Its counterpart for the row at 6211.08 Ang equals 37.0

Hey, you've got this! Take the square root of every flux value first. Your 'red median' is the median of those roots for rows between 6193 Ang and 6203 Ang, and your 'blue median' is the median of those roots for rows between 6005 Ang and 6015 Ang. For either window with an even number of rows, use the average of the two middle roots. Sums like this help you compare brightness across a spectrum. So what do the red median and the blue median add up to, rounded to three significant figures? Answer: 7.07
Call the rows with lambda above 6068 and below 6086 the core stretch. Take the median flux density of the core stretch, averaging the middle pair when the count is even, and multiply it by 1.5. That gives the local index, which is 19.5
